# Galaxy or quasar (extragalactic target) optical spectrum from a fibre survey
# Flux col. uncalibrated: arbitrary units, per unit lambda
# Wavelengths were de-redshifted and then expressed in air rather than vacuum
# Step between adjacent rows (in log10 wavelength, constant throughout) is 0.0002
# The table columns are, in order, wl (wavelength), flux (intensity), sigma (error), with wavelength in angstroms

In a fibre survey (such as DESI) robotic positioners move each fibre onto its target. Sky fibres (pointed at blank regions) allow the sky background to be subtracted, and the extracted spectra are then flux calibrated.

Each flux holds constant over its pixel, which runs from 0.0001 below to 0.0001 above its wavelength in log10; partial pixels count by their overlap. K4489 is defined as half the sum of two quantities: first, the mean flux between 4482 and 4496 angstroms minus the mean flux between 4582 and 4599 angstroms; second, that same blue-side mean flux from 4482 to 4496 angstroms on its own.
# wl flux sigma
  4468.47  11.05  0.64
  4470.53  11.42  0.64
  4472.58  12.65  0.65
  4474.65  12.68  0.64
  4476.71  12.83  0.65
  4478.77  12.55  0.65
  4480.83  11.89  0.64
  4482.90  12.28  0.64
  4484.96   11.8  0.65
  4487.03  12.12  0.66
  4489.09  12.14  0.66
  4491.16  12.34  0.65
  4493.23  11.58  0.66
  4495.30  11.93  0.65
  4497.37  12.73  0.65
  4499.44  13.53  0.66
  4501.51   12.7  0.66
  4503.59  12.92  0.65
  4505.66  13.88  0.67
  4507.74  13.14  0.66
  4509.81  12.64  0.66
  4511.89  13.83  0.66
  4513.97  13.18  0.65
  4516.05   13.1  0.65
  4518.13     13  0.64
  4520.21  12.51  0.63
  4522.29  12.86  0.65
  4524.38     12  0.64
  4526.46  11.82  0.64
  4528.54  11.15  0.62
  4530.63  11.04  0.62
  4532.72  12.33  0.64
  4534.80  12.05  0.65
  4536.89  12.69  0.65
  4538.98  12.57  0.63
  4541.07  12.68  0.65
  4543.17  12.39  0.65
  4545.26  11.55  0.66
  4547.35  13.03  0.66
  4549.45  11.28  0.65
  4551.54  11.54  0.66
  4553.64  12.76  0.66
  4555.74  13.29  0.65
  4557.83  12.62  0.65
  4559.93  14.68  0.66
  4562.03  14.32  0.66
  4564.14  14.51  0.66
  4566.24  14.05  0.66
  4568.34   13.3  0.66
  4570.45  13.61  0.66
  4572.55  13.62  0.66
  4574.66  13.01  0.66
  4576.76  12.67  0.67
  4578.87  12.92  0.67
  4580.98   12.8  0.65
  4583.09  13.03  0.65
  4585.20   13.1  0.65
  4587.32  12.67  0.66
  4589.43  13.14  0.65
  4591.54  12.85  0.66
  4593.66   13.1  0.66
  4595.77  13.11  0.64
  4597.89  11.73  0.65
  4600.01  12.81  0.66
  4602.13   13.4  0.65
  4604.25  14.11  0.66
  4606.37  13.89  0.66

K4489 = 5.6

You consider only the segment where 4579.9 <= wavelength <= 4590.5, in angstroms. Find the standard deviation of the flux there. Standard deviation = 0.2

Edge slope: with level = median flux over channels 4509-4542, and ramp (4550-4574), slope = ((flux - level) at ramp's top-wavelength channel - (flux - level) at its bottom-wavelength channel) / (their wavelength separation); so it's 0.10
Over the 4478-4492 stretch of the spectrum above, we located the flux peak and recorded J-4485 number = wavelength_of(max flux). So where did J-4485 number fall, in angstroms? 4478.77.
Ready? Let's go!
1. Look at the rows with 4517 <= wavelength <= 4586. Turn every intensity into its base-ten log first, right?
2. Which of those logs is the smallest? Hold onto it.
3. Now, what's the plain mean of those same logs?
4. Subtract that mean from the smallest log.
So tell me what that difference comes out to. -0.062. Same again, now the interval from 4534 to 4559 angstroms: -0.040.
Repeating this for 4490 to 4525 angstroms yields -0.044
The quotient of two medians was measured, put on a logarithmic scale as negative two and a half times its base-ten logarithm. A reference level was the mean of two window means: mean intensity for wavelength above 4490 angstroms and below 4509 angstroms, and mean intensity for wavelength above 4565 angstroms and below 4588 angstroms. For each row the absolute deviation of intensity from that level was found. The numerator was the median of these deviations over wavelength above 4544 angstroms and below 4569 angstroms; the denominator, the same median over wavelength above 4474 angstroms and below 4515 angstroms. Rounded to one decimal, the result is -0.8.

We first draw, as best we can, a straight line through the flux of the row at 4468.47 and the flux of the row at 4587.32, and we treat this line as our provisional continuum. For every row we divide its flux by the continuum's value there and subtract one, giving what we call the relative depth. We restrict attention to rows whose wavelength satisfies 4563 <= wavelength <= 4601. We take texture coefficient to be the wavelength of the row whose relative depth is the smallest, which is 4597.89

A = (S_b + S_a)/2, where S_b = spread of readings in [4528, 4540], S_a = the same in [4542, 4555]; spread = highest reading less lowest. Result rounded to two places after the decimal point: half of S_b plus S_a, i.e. 1.70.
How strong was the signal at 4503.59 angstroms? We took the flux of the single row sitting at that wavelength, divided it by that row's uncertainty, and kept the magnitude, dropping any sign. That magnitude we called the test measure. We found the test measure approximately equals 19.9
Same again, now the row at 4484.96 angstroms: 18.2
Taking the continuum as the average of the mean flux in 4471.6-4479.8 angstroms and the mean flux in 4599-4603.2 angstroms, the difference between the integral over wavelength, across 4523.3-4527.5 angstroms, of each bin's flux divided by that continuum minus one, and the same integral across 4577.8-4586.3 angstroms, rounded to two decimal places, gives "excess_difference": -0.36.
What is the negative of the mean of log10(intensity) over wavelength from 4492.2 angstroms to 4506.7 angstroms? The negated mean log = -1.10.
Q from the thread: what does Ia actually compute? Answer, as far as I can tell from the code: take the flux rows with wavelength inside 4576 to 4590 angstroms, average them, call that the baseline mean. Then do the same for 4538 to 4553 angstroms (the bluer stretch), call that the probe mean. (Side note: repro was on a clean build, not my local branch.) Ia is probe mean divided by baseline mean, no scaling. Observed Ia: 0.94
